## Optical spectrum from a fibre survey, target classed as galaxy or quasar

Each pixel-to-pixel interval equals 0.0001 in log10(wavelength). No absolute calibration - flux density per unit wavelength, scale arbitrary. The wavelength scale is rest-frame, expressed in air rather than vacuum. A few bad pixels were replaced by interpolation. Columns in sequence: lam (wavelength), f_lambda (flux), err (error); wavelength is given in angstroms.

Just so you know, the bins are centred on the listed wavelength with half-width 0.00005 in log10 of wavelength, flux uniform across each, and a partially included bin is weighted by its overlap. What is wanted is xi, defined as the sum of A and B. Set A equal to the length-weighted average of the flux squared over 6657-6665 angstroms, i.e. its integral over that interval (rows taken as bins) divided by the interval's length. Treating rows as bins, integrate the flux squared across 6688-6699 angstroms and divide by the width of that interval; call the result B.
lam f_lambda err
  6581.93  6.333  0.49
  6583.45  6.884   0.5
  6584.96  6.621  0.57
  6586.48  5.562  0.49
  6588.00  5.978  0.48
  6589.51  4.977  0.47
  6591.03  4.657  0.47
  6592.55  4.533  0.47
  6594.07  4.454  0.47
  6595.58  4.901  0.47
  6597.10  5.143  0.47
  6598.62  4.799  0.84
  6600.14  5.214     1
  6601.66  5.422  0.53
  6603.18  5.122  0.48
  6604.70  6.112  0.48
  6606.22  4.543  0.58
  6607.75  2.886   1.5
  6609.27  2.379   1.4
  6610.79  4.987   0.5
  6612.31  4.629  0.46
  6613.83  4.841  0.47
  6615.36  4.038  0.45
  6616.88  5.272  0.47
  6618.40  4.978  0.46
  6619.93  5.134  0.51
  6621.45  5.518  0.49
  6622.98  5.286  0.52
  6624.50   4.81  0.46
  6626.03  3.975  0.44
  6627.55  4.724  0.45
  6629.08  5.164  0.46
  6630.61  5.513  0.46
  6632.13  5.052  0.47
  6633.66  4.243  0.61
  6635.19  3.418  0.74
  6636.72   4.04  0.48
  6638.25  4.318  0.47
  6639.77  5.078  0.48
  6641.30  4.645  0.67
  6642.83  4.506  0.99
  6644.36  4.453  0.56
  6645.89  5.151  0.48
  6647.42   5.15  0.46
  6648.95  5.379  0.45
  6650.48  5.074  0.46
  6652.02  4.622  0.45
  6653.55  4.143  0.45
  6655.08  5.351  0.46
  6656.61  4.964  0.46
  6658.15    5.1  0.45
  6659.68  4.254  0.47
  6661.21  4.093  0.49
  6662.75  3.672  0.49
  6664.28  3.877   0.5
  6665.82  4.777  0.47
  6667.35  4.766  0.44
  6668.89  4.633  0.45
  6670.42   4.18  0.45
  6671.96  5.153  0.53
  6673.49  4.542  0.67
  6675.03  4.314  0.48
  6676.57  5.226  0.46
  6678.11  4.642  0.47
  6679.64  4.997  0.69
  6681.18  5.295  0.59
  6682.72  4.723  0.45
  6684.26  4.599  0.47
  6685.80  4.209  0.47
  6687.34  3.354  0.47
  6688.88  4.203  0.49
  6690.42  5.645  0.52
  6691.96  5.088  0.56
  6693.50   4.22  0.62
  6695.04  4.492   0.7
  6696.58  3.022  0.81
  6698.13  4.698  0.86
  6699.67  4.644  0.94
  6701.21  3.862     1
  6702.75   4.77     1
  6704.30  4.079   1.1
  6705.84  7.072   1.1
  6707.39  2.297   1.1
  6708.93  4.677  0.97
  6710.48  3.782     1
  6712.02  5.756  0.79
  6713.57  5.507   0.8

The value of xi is 39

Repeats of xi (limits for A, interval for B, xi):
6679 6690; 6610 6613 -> 44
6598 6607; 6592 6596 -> 49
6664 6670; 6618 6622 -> 48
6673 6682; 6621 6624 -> 52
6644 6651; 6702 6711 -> 48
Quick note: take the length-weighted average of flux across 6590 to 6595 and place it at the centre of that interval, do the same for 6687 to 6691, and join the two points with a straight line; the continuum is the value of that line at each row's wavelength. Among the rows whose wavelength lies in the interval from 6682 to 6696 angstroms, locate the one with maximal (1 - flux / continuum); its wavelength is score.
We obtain 6687.34 angstroms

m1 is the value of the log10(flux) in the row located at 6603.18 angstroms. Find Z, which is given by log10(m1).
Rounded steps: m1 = 0.71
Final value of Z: -0.15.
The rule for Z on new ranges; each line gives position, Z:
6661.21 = -0.21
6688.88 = -0.21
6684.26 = -0.18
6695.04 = -0.19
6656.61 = -0.16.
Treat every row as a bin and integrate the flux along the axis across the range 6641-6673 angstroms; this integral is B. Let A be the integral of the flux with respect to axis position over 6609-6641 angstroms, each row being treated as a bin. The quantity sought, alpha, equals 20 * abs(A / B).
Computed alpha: 20.0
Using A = 150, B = 149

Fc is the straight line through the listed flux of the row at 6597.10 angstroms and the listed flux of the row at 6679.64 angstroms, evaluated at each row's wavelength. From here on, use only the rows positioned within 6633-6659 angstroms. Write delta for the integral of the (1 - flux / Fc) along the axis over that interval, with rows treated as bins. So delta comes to 1.9 angstroms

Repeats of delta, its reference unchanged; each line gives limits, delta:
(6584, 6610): 1.1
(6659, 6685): 2.3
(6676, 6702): 2.4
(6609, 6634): 1.5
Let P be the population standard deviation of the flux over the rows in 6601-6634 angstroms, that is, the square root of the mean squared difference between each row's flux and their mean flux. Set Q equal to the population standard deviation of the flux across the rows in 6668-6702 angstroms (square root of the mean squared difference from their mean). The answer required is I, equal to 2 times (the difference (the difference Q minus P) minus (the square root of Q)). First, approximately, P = 0.8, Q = 0.6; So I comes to -2.01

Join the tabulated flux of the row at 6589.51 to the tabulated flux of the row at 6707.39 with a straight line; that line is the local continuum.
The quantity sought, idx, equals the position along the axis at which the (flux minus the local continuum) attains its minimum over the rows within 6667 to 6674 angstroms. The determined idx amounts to 6670.42 angstroms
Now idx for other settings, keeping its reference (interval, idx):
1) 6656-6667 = 6662.75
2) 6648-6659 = 6653.55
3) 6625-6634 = 6626.03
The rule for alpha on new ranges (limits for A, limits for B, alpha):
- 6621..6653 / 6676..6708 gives 21.0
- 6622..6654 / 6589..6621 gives 20.0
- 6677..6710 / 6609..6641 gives 19.9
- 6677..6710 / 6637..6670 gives 19.4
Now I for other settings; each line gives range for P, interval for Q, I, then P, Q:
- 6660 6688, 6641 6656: -1.50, 0.5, 0.4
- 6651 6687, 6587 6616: -1.04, 0.5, 0.9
